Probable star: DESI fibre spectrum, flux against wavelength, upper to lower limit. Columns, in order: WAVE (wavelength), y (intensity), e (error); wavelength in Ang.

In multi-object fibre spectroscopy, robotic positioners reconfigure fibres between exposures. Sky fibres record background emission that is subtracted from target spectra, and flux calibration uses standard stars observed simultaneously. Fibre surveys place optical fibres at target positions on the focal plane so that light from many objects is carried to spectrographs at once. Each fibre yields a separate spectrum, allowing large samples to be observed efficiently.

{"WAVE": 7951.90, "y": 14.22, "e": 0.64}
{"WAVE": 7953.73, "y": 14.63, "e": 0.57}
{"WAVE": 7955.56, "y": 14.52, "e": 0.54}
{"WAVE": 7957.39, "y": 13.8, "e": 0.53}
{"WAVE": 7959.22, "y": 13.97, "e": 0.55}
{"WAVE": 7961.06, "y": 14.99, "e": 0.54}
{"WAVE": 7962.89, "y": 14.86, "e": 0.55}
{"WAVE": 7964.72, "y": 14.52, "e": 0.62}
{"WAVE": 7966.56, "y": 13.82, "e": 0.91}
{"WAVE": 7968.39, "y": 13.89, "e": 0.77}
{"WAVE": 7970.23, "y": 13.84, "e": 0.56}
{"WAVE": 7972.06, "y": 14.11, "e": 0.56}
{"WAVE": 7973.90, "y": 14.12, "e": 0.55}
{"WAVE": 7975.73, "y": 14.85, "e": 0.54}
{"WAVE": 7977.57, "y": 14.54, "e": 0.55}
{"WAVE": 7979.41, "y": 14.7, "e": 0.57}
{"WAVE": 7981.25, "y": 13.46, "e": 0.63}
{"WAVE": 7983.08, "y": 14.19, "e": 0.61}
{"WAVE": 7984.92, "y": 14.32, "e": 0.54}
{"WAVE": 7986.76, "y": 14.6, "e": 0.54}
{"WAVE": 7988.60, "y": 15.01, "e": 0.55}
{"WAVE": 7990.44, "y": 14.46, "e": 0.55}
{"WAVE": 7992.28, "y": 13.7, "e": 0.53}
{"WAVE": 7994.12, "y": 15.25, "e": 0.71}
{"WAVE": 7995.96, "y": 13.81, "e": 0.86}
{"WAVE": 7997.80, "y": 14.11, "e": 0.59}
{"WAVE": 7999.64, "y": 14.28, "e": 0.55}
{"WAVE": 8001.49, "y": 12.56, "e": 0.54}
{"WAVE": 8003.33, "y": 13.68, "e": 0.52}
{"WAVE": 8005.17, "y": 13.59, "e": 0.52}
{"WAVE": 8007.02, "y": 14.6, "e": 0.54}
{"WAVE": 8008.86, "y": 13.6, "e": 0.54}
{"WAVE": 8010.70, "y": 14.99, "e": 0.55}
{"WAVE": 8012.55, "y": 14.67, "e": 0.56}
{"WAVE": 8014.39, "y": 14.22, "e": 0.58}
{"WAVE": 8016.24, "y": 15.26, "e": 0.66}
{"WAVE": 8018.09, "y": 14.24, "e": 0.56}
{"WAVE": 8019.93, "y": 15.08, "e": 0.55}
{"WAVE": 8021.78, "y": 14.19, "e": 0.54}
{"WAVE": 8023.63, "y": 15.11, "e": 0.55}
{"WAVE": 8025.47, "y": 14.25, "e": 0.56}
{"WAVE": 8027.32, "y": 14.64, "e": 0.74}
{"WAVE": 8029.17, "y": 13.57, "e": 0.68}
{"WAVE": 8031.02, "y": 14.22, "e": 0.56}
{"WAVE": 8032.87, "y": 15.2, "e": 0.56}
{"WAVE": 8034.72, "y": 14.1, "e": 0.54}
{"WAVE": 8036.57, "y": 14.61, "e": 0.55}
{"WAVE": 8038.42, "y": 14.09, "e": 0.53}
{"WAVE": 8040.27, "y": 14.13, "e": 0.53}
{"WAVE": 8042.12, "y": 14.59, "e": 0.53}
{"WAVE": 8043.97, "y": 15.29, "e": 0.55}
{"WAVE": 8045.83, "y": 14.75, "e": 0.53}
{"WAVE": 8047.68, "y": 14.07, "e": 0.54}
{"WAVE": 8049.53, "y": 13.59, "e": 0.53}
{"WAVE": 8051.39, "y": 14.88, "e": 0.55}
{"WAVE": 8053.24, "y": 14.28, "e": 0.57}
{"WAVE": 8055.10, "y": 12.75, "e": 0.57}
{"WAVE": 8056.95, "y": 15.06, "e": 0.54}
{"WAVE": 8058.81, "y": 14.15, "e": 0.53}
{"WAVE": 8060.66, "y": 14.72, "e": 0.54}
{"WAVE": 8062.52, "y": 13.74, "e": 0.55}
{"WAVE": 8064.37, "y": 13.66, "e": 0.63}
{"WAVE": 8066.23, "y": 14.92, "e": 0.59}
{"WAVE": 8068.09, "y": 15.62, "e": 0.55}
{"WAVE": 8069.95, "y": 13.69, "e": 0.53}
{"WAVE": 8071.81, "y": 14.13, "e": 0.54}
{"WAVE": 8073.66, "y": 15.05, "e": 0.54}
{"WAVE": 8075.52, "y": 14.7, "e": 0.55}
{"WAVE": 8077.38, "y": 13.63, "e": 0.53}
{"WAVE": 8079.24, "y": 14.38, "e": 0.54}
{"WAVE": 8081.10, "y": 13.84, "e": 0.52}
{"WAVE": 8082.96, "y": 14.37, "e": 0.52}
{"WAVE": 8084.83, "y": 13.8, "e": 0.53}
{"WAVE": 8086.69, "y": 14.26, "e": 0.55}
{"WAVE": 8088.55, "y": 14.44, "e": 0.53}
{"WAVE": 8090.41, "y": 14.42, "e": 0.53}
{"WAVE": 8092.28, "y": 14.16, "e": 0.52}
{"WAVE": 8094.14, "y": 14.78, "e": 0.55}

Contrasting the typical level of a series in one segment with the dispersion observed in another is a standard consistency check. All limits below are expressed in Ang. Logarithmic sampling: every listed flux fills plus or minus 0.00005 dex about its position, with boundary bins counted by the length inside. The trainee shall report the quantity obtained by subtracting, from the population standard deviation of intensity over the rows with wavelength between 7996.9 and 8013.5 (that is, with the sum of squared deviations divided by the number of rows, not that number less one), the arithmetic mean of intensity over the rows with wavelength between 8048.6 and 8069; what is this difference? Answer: -13.6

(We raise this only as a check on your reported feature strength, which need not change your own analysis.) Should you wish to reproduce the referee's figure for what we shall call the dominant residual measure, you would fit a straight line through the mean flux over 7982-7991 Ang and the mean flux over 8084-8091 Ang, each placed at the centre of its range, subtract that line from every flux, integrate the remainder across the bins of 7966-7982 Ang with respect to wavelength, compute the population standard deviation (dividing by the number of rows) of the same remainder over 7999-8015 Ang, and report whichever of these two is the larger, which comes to 0.7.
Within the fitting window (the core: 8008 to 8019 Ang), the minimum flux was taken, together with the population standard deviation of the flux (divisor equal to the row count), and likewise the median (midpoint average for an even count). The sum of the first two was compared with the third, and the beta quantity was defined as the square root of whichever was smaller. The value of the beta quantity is 3.76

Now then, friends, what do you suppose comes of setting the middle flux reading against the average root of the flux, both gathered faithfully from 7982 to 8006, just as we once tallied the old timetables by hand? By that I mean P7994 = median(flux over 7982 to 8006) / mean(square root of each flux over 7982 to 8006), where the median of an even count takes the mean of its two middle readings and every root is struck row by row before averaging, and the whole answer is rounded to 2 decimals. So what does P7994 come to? 3.78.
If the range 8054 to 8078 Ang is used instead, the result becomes 3.74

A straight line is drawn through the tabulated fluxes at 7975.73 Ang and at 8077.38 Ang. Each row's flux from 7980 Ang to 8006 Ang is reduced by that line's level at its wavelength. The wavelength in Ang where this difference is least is 8001.49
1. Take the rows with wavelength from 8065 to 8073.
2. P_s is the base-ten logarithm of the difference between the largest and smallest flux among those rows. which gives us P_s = 0.29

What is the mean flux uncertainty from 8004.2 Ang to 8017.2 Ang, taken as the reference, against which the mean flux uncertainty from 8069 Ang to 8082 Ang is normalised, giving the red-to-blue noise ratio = 0.95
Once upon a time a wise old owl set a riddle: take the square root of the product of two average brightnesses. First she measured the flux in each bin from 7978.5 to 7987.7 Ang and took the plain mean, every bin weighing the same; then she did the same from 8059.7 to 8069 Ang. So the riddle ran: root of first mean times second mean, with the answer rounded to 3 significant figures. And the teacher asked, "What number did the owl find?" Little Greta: 14.4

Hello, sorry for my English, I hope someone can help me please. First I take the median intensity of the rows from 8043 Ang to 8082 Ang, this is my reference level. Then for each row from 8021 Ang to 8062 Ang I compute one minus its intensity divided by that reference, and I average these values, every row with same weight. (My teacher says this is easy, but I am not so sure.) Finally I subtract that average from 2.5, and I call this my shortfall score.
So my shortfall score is 2.51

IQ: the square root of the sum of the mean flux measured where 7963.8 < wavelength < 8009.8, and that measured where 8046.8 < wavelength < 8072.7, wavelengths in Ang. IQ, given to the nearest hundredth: 5.33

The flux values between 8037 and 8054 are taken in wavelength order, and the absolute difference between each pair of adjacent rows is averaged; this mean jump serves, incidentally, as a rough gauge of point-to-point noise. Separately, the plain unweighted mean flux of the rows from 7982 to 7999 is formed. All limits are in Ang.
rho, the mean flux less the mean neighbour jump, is 13.8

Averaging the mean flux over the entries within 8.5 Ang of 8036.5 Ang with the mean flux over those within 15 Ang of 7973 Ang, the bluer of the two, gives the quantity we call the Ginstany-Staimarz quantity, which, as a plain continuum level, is 14.4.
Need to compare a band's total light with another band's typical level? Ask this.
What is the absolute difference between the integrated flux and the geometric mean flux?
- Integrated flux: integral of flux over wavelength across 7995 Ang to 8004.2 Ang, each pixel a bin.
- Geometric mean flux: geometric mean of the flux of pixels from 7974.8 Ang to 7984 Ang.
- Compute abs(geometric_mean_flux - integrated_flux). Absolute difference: 112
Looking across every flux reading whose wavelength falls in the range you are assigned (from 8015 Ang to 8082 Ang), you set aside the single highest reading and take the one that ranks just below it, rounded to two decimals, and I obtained 15.29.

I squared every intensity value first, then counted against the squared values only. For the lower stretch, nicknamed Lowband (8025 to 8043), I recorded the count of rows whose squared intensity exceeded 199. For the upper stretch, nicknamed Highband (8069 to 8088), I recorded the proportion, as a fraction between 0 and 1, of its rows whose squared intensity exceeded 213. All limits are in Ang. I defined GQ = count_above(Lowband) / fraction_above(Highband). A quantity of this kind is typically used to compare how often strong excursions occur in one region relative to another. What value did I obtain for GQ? 35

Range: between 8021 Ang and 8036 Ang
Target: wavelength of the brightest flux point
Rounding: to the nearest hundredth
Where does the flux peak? 8032.87 Ang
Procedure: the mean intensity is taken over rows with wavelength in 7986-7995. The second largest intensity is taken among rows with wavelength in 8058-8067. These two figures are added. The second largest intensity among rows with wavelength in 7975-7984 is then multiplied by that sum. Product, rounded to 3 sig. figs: 431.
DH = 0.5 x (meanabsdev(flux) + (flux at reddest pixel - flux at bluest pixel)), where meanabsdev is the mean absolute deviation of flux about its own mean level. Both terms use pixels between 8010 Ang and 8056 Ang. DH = -0.9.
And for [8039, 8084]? 0.4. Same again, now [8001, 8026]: 1.1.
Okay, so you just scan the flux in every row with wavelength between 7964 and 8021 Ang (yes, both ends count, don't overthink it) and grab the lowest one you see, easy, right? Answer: 12.56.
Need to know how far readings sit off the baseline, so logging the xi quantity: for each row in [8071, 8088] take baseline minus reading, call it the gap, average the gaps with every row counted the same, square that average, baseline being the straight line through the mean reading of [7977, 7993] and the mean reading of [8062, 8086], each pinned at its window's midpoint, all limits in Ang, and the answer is 0.001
